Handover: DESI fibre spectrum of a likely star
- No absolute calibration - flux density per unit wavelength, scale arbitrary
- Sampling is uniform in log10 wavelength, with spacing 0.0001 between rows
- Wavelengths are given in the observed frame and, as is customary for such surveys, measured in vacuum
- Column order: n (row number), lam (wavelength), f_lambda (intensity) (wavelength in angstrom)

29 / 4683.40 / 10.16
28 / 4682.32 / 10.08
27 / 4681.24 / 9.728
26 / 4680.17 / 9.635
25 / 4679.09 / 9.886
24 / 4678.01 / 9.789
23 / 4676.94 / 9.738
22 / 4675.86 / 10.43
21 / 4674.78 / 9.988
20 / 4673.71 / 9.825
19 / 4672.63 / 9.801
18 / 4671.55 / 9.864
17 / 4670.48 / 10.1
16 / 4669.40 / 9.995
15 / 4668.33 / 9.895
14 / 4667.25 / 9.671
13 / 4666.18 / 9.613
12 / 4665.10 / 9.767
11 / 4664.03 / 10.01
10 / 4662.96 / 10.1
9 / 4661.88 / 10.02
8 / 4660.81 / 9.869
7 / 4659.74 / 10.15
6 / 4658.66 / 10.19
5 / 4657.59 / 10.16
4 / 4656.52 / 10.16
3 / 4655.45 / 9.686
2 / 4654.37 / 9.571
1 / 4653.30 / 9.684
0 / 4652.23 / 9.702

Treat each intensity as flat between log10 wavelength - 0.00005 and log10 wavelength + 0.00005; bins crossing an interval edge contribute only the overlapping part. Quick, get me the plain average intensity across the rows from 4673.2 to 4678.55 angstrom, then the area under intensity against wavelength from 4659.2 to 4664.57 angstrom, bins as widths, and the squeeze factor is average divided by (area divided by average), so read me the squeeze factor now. 1.84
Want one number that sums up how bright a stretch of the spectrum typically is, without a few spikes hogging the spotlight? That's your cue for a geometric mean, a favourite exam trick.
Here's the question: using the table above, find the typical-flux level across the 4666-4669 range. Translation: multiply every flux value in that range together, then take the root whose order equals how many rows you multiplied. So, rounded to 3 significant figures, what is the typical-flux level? 9.73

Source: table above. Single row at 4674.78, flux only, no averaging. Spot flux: 9.988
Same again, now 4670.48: 10.1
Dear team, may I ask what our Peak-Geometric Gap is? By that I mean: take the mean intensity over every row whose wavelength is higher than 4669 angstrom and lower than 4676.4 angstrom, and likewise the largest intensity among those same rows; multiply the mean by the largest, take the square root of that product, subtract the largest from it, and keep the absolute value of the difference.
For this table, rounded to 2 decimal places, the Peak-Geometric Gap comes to 0.22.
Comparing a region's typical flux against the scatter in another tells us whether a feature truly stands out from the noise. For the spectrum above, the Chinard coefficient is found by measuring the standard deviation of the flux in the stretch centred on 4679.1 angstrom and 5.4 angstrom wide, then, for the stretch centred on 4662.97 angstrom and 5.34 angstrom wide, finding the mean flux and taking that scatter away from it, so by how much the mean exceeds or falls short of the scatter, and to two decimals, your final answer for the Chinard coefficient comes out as 9.87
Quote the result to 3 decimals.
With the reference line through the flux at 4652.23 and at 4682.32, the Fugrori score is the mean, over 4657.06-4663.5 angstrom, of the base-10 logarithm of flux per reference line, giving 0.012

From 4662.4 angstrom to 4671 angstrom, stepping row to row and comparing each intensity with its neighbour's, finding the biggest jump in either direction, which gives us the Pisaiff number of 0.24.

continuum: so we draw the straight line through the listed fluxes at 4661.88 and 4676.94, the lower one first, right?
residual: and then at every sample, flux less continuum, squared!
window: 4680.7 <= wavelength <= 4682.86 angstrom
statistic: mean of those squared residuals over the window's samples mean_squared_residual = 0.100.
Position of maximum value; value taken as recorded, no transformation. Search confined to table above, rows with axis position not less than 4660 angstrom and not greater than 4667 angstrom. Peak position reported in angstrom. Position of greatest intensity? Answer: 4662.96 angstrom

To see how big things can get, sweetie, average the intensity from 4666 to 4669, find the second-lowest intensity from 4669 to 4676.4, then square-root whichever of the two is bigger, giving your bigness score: 3.134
